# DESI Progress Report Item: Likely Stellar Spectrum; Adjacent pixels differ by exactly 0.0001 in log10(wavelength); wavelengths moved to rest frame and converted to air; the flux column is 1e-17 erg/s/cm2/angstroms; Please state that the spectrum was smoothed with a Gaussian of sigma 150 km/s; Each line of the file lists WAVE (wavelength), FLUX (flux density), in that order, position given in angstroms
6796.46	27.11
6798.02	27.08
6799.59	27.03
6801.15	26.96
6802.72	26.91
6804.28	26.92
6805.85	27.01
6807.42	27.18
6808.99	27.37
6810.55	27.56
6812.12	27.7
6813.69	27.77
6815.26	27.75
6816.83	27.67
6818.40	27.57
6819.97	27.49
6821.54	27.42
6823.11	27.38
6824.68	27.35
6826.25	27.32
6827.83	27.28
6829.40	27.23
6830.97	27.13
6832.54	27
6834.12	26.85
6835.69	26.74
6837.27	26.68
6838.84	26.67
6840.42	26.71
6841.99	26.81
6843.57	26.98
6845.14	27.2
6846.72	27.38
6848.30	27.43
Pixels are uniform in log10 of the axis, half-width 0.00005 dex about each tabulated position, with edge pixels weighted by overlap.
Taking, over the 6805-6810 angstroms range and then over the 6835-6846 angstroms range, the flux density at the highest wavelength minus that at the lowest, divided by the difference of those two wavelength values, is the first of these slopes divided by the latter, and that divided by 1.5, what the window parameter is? 1.6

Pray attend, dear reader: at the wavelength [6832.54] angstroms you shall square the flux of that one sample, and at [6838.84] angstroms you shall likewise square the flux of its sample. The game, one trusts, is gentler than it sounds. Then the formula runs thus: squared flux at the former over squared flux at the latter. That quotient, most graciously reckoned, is 1.02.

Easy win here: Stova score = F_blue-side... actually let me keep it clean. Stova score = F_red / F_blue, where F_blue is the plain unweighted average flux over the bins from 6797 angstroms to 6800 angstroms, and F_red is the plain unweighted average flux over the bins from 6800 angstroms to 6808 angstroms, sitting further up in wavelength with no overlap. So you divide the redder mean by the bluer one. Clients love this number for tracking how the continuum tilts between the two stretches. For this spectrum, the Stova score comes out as 1.00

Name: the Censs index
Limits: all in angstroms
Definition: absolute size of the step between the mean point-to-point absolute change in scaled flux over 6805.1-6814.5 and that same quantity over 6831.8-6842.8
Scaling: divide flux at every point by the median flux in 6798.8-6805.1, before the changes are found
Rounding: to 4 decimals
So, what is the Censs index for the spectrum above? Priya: 0.0027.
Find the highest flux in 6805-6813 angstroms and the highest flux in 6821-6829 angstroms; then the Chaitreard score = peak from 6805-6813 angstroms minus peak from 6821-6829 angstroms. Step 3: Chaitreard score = 0.28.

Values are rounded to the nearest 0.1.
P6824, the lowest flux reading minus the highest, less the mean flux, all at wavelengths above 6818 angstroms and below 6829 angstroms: -27.7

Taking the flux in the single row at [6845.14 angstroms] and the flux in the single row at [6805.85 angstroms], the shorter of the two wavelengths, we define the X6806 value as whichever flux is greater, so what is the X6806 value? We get 27.2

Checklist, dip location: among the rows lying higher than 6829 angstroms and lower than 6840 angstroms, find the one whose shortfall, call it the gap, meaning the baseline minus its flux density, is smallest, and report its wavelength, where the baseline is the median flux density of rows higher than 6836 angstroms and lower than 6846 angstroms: 6829.40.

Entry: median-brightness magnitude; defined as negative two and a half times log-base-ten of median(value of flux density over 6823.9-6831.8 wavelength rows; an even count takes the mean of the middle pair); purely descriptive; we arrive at -3.59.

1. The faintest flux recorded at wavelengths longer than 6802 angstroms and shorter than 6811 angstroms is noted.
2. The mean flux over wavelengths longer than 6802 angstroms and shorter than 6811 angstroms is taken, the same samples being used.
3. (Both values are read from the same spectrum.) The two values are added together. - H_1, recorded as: 54.1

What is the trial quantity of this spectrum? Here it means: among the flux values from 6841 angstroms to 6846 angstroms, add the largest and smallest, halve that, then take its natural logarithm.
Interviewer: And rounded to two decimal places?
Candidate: 3.30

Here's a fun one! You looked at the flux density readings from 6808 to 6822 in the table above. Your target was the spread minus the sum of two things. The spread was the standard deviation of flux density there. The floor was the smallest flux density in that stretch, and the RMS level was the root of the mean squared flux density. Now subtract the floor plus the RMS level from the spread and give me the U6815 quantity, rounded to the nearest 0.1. -54.8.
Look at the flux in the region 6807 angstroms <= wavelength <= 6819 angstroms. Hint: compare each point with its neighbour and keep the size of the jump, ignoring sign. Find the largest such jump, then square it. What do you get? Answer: 0.036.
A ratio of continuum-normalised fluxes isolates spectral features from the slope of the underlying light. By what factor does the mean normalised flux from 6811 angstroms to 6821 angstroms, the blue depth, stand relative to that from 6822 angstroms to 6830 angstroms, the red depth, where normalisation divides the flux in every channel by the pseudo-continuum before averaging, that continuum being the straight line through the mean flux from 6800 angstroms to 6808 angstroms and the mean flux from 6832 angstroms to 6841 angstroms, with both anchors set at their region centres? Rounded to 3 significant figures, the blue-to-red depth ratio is 1.01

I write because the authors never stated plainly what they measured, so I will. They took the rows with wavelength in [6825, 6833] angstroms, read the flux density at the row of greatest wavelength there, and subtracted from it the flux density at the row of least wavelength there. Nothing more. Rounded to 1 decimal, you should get -0.3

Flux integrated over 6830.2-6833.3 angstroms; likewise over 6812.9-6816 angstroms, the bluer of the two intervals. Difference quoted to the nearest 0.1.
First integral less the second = -2.0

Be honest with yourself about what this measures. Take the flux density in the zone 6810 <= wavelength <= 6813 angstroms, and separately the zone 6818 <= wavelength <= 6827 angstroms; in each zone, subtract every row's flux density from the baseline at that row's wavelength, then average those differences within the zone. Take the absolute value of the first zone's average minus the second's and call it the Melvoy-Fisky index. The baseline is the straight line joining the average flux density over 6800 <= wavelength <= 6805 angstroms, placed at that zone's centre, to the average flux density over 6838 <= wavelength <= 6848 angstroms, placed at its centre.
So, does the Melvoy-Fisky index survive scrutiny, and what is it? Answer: 0.22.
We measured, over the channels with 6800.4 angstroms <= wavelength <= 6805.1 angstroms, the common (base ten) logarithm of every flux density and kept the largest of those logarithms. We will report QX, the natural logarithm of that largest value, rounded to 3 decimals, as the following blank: 0.358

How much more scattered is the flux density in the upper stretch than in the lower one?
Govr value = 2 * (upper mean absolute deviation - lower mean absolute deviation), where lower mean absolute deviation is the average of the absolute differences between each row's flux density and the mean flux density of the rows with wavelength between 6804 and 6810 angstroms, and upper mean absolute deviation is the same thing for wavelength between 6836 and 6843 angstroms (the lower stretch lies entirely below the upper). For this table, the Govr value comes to -0.22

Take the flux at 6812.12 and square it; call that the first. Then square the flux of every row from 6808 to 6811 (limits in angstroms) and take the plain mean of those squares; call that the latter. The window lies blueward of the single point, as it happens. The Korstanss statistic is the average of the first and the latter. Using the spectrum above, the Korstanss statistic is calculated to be 761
